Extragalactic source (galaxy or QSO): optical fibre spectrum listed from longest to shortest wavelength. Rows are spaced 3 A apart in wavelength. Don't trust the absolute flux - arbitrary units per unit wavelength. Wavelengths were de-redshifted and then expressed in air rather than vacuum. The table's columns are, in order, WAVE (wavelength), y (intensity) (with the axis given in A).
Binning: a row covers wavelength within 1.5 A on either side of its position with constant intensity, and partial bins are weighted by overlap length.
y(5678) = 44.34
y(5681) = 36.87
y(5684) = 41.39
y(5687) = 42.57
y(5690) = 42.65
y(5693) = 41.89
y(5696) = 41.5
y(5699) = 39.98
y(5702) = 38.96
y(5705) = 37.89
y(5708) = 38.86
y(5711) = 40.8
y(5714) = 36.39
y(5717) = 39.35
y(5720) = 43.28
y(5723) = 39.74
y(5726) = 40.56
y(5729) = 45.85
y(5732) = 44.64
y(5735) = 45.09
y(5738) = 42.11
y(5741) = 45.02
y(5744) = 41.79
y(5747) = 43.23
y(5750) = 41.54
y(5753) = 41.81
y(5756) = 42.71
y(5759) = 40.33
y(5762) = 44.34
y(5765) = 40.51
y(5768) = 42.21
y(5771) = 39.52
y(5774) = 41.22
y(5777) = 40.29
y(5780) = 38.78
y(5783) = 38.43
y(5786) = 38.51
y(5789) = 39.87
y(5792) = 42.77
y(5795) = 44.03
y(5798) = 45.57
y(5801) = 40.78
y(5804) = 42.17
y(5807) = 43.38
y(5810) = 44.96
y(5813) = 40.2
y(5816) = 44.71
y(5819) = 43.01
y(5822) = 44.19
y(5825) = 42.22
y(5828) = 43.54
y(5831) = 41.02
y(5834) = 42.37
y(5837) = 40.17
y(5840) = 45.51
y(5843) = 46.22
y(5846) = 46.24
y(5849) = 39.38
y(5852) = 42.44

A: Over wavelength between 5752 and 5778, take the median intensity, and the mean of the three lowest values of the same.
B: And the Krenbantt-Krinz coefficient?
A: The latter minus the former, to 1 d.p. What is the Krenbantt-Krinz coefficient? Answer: -1.2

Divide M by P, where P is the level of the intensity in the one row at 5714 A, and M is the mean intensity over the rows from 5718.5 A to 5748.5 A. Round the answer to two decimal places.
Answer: 1.19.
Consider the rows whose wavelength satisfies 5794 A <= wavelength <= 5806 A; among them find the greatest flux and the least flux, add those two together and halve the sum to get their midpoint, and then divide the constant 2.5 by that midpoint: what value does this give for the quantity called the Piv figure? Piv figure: 0.0579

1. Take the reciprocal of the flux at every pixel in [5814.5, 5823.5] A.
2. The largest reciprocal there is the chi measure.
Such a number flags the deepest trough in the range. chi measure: 0.0233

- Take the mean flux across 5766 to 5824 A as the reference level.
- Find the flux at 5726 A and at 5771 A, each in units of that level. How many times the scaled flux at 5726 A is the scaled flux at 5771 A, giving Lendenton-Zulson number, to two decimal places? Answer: 0.97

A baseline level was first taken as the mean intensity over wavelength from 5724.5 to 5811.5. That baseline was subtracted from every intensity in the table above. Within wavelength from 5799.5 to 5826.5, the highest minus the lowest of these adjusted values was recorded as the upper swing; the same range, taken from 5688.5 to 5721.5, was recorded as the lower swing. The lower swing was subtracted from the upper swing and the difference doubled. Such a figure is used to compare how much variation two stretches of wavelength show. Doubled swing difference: -4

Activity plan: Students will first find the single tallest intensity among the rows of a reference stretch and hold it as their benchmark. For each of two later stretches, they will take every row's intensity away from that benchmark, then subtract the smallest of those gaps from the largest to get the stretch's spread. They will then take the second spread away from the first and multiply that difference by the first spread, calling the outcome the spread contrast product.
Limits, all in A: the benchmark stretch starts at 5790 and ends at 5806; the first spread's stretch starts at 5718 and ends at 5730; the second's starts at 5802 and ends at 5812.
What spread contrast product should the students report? 20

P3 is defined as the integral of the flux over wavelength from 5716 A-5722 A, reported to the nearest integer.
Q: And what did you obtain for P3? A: 248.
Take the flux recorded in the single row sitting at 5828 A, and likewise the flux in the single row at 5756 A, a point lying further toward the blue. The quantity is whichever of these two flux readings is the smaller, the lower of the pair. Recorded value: 42.7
